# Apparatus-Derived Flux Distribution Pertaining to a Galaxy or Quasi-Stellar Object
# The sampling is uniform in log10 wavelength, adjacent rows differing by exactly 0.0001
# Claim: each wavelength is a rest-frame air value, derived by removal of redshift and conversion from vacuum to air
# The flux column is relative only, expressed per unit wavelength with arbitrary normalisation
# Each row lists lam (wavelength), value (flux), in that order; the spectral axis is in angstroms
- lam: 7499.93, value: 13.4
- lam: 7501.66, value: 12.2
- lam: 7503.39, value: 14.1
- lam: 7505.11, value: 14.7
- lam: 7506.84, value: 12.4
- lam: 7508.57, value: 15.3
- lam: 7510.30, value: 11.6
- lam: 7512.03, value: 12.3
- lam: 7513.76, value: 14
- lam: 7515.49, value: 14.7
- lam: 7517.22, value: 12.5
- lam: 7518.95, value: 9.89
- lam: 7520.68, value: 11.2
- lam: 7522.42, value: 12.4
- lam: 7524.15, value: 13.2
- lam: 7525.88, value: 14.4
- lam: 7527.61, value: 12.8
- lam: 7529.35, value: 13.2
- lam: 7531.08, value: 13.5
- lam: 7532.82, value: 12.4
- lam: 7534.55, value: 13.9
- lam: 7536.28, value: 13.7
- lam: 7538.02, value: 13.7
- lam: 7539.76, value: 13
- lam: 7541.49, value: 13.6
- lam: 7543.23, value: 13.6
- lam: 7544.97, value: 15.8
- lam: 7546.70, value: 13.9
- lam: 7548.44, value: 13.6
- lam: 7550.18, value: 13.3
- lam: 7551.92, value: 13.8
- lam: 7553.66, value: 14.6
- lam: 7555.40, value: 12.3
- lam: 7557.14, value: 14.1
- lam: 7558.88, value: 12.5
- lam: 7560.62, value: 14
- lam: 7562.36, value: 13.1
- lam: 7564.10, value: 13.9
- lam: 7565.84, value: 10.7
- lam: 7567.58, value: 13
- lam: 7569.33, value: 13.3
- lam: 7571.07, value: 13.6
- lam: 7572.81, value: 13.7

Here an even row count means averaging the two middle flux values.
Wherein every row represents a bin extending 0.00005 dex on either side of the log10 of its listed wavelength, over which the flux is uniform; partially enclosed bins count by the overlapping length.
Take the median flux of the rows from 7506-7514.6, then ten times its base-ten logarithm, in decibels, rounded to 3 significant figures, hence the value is 10.9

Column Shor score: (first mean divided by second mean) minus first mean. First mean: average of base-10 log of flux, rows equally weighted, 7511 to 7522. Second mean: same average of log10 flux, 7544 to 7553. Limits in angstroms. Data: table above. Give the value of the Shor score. -0.140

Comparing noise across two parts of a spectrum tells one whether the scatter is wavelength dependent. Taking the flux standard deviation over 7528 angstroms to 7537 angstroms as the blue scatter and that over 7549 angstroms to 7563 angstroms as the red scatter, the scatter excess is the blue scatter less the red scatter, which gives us -0.2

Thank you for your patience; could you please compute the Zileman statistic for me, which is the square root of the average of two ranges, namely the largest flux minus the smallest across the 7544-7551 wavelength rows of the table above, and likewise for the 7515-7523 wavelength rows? 1.9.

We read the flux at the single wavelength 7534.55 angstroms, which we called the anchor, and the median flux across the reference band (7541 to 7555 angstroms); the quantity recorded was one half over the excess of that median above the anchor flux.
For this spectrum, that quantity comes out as -2.5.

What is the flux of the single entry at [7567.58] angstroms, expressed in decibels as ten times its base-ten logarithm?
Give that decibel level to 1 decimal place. 11.1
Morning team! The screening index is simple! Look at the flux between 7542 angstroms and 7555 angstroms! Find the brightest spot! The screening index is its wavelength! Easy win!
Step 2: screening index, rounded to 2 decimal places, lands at 7544.97 angstroms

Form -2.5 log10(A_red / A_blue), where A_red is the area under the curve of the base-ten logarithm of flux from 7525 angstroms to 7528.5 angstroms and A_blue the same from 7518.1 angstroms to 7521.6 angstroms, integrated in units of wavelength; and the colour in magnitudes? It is -0.11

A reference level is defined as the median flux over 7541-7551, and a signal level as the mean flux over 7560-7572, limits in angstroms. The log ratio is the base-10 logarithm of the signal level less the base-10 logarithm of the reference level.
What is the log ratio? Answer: -0.02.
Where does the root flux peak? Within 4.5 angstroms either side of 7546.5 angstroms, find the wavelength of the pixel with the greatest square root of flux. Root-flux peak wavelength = 7544.97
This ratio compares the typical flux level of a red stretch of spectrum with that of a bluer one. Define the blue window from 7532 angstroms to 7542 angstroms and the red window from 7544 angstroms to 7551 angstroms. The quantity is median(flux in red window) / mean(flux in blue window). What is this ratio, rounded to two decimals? 1.03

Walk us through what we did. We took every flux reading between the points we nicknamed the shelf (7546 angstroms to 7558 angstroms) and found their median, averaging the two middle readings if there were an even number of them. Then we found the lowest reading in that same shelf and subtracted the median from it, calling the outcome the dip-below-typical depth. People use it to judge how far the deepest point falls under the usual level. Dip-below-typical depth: -1.5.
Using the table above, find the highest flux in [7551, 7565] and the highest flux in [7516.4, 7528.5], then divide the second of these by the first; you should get 0.99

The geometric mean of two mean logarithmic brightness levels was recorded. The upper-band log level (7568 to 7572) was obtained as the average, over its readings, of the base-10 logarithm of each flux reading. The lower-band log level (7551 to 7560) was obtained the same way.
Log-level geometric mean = 1.128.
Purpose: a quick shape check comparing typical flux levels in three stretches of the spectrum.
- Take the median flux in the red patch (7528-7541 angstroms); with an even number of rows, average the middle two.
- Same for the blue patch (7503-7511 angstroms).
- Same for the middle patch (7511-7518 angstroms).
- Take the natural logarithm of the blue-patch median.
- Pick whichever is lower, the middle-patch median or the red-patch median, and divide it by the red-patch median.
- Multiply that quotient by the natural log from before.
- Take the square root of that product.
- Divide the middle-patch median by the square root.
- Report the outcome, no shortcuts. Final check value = 8.2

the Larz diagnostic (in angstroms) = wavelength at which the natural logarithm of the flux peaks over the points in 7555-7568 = 7557.14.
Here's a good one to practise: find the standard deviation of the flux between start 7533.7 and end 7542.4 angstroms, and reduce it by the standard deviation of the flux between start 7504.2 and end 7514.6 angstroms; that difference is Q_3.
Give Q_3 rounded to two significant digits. -1.1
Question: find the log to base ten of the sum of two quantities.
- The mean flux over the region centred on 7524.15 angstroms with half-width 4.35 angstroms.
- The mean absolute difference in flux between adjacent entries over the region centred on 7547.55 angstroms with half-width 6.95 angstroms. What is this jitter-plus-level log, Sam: 1.135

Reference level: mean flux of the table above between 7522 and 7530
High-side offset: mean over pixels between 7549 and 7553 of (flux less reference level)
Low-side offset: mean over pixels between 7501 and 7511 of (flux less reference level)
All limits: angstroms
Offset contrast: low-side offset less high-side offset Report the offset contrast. -0.17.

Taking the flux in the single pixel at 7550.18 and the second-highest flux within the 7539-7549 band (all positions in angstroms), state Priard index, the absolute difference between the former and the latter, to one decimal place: 0.6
